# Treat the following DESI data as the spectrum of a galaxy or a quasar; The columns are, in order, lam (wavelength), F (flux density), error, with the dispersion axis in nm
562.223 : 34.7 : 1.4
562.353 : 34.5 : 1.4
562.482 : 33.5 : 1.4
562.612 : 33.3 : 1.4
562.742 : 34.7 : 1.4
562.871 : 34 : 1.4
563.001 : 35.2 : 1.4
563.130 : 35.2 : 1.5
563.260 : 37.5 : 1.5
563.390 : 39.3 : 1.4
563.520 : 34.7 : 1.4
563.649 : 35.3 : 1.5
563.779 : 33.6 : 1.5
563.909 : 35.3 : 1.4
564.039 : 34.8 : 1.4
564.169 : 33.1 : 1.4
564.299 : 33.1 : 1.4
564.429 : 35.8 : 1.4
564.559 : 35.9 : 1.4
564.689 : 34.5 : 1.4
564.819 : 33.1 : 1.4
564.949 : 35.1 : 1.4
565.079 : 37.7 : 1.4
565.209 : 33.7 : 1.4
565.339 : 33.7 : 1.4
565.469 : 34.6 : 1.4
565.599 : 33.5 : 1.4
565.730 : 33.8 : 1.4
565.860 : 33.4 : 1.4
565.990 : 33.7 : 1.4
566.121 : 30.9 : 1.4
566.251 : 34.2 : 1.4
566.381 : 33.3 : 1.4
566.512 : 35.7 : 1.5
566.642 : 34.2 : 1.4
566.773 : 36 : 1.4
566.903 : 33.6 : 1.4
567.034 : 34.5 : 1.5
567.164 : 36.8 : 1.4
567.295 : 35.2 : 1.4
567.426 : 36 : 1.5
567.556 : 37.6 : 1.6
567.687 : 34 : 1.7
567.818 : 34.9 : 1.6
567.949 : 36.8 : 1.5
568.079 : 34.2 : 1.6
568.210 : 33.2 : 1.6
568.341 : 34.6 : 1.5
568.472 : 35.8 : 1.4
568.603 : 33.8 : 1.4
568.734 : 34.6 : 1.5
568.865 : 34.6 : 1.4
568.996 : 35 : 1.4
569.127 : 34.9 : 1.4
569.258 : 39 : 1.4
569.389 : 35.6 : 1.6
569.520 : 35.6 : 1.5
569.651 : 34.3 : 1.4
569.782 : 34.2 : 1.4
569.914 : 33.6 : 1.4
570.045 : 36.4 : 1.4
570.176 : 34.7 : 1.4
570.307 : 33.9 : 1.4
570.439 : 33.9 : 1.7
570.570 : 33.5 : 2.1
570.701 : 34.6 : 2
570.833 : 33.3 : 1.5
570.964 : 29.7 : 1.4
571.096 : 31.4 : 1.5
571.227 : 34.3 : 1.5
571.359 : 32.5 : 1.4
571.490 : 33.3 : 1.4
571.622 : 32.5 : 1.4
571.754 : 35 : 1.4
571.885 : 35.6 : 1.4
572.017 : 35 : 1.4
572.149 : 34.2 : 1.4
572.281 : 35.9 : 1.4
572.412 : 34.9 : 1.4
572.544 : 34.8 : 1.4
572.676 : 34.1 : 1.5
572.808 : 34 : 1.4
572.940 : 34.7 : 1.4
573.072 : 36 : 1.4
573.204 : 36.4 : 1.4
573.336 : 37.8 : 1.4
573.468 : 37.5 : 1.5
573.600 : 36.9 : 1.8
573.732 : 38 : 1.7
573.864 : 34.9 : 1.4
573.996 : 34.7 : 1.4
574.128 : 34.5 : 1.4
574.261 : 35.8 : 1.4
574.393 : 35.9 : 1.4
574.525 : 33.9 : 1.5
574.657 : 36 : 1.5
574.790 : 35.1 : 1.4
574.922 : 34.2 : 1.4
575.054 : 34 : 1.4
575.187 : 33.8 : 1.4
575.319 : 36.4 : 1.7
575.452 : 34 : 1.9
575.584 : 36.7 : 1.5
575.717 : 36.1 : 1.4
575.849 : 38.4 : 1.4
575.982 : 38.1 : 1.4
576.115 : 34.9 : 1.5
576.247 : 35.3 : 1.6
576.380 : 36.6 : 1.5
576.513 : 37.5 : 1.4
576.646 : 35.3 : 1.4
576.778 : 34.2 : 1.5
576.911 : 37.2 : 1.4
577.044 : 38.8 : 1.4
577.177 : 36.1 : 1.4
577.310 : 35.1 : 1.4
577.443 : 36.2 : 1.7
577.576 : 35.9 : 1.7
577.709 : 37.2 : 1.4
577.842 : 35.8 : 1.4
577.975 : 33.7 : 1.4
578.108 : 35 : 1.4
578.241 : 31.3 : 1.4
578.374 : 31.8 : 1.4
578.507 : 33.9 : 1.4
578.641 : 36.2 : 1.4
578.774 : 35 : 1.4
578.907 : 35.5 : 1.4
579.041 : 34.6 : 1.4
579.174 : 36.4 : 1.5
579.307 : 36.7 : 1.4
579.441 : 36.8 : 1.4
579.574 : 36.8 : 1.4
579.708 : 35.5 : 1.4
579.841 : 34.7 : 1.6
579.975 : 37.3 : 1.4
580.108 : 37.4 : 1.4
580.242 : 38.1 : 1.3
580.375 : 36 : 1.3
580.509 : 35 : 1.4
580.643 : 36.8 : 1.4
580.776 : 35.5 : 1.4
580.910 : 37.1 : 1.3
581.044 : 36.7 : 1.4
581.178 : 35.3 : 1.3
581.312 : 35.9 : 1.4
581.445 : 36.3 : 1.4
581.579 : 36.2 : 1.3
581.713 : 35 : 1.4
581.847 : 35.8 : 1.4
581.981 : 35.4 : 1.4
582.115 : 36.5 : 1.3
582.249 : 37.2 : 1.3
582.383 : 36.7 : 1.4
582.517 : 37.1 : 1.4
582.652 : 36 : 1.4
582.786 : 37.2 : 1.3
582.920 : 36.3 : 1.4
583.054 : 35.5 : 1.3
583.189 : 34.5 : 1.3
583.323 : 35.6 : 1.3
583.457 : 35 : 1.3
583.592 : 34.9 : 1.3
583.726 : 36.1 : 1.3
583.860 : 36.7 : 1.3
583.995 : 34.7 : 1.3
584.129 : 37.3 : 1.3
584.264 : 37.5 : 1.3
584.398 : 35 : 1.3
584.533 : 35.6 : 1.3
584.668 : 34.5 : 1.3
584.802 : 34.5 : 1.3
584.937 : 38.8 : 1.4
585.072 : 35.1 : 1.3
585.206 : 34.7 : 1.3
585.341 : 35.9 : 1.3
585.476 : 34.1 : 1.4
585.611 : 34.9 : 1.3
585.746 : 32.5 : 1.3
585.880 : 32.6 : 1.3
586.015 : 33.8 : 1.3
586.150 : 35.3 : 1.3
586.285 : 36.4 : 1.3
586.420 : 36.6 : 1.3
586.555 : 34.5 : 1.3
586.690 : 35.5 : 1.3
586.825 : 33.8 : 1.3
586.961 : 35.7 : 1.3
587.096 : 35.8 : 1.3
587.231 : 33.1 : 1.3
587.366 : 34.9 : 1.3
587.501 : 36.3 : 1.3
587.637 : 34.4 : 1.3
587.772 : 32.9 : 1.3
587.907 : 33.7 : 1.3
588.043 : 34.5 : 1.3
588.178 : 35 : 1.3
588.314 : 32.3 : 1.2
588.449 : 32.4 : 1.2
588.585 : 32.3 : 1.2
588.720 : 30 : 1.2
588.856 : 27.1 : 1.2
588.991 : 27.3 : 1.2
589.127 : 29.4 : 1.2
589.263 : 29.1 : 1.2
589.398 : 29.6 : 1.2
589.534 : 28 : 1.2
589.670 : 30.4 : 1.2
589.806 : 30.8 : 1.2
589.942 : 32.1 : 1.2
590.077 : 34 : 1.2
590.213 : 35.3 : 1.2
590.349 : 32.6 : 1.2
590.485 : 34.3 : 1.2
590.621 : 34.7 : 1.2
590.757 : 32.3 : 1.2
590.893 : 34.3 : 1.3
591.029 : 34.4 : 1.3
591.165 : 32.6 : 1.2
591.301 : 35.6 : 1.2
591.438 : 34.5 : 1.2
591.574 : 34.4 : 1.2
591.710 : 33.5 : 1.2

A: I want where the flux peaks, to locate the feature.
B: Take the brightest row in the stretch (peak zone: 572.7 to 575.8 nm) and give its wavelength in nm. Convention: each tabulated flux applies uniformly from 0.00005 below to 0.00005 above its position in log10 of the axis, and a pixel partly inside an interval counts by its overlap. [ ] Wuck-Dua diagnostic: 573.732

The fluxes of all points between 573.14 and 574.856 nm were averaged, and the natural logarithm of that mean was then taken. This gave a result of 3.58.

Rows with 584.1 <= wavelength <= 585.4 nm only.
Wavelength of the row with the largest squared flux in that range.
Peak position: 584.937 nm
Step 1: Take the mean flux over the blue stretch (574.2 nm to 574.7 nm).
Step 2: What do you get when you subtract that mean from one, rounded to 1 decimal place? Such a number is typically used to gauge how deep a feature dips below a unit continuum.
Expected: -34.4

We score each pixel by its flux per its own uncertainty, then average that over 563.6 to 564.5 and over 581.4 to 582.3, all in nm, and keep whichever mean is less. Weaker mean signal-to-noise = 24.12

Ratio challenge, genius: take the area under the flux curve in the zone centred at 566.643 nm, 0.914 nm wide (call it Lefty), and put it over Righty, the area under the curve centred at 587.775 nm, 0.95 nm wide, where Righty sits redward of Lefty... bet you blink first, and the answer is 0.963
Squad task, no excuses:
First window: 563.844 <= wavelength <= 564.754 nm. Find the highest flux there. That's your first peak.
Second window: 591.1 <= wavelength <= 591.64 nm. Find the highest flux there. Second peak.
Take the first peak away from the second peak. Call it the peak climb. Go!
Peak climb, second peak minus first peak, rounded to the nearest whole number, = 0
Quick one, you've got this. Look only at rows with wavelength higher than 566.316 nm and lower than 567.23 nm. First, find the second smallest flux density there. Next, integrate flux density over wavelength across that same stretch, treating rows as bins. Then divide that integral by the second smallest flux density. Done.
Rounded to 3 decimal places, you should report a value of 0.948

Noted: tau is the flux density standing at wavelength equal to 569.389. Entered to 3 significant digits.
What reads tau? 35.6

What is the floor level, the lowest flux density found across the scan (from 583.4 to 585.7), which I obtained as 34.1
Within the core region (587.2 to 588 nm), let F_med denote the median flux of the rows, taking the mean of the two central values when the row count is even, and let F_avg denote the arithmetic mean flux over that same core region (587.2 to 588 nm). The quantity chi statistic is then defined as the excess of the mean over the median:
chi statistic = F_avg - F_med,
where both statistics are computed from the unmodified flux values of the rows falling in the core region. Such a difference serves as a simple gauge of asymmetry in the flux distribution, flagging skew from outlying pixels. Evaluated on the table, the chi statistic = 0.2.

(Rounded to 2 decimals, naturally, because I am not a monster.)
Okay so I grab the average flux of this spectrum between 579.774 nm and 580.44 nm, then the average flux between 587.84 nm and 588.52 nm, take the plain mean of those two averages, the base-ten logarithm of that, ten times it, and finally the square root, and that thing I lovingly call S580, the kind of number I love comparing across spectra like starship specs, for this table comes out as 3.93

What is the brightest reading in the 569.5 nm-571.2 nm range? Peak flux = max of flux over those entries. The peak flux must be 36.4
